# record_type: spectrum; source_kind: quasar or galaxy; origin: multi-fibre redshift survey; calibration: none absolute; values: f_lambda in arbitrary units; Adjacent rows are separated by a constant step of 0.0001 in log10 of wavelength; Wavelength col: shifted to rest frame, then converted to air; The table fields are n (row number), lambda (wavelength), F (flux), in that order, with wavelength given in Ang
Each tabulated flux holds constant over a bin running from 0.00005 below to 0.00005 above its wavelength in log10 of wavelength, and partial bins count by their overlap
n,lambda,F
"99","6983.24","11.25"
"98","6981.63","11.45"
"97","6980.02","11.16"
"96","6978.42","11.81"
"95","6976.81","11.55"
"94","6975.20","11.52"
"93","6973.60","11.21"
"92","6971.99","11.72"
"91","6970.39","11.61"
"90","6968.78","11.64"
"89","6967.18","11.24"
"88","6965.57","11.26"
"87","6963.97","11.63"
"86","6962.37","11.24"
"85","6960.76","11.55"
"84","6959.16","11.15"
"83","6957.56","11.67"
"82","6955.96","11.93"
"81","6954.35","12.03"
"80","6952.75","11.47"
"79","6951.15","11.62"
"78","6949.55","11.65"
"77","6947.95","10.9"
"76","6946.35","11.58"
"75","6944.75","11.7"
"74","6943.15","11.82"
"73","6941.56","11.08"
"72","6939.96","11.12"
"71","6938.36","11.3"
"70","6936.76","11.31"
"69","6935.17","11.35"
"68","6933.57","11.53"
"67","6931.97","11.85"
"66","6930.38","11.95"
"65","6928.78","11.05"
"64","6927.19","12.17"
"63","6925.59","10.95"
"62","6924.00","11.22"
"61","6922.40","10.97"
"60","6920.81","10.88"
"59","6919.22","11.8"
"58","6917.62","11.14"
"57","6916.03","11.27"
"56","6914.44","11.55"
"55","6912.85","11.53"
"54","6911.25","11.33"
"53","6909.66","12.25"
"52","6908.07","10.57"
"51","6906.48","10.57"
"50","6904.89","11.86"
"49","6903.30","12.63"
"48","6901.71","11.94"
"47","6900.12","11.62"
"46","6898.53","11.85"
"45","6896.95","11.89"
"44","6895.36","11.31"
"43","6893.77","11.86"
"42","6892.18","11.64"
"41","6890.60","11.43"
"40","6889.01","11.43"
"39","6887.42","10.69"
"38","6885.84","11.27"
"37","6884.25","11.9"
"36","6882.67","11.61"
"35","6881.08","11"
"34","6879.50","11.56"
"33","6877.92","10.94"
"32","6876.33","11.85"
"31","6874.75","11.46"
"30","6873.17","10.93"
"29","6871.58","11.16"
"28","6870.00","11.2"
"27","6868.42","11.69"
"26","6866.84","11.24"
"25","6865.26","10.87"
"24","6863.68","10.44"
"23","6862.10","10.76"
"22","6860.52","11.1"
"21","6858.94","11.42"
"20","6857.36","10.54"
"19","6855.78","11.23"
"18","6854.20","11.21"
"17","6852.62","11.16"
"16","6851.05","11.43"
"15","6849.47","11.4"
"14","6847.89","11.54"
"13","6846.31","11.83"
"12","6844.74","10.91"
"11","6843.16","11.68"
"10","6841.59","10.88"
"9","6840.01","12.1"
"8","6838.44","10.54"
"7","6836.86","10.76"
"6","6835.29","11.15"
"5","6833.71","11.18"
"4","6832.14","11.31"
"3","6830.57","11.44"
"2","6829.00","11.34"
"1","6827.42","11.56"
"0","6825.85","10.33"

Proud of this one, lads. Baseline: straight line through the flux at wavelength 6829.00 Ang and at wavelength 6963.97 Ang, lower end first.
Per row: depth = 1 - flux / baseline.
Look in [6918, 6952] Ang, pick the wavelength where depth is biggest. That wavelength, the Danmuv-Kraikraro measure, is 6947.95 Ang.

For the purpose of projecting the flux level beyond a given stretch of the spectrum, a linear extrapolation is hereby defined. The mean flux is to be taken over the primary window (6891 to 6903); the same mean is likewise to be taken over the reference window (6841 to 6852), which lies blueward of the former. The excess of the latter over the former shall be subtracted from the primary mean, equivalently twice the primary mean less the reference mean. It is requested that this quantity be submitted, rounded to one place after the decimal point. 12.1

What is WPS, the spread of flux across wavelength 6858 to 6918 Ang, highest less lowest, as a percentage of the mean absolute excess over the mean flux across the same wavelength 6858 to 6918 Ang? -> 578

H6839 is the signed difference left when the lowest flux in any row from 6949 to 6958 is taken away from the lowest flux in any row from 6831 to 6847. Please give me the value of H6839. -0.93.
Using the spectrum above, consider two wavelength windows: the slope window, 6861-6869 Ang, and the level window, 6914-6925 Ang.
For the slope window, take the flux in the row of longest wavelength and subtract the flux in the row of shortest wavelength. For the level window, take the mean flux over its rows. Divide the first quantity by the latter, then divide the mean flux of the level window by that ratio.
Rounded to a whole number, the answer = 136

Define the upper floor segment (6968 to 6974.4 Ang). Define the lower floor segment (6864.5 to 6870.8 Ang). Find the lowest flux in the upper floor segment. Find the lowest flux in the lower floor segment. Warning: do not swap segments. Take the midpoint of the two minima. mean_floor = 11.0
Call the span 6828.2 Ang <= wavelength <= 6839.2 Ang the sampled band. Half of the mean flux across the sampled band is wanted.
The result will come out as 5.55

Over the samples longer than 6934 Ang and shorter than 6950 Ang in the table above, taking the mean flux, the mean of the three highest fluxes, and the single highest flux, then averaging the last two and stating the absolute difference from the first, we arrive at 0.39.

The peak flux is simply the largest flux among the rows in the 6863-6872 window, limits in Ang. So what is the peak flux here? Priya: 11.69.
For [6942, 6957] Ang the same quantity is 12.03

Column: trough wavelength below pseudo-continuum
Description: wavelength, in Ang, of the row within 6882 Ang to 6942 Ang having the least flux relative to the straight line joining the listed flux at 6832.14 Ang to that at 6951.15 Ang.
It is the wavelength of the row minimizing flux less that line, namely 6908.07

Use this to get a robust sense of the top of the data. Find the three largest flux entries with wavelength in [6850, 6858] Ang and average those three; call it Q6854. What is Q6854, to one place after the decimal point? 11.3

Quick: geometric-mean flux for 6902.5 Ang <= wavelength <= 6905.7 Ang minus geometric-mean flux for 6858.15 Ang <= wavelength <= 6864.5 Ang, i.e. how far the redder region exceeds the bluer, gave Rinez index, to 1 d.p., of 1.3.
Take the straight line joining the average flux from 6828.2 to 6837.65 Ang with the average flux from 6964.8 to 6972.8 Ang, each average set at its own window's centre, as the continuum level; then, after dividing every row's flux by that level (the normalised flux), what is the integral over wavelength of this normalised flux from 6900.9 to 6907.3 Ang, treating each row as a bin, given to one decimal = 6.6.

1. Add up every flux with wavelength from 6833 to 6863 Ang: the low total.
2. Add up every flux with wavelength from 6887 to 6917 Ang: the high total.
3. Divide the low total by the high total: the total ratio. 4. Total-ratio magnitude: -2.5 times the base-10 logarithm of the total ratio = 0.032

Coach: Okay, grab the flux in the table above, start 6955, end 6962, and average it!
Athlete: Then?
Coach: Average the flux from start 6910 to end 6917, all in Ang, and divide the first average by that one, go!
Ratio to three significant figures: 1.01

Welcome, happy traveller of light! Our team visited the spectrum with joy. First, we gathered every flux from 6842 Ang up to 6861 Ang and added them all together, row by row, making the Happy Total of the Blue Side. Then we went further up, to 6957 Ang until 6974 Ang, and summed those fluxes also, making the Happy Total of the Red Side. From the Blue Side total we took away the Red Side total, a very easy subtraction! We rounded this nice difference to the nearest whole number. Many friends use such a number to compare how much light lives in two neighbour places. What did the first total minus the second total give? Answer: 10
